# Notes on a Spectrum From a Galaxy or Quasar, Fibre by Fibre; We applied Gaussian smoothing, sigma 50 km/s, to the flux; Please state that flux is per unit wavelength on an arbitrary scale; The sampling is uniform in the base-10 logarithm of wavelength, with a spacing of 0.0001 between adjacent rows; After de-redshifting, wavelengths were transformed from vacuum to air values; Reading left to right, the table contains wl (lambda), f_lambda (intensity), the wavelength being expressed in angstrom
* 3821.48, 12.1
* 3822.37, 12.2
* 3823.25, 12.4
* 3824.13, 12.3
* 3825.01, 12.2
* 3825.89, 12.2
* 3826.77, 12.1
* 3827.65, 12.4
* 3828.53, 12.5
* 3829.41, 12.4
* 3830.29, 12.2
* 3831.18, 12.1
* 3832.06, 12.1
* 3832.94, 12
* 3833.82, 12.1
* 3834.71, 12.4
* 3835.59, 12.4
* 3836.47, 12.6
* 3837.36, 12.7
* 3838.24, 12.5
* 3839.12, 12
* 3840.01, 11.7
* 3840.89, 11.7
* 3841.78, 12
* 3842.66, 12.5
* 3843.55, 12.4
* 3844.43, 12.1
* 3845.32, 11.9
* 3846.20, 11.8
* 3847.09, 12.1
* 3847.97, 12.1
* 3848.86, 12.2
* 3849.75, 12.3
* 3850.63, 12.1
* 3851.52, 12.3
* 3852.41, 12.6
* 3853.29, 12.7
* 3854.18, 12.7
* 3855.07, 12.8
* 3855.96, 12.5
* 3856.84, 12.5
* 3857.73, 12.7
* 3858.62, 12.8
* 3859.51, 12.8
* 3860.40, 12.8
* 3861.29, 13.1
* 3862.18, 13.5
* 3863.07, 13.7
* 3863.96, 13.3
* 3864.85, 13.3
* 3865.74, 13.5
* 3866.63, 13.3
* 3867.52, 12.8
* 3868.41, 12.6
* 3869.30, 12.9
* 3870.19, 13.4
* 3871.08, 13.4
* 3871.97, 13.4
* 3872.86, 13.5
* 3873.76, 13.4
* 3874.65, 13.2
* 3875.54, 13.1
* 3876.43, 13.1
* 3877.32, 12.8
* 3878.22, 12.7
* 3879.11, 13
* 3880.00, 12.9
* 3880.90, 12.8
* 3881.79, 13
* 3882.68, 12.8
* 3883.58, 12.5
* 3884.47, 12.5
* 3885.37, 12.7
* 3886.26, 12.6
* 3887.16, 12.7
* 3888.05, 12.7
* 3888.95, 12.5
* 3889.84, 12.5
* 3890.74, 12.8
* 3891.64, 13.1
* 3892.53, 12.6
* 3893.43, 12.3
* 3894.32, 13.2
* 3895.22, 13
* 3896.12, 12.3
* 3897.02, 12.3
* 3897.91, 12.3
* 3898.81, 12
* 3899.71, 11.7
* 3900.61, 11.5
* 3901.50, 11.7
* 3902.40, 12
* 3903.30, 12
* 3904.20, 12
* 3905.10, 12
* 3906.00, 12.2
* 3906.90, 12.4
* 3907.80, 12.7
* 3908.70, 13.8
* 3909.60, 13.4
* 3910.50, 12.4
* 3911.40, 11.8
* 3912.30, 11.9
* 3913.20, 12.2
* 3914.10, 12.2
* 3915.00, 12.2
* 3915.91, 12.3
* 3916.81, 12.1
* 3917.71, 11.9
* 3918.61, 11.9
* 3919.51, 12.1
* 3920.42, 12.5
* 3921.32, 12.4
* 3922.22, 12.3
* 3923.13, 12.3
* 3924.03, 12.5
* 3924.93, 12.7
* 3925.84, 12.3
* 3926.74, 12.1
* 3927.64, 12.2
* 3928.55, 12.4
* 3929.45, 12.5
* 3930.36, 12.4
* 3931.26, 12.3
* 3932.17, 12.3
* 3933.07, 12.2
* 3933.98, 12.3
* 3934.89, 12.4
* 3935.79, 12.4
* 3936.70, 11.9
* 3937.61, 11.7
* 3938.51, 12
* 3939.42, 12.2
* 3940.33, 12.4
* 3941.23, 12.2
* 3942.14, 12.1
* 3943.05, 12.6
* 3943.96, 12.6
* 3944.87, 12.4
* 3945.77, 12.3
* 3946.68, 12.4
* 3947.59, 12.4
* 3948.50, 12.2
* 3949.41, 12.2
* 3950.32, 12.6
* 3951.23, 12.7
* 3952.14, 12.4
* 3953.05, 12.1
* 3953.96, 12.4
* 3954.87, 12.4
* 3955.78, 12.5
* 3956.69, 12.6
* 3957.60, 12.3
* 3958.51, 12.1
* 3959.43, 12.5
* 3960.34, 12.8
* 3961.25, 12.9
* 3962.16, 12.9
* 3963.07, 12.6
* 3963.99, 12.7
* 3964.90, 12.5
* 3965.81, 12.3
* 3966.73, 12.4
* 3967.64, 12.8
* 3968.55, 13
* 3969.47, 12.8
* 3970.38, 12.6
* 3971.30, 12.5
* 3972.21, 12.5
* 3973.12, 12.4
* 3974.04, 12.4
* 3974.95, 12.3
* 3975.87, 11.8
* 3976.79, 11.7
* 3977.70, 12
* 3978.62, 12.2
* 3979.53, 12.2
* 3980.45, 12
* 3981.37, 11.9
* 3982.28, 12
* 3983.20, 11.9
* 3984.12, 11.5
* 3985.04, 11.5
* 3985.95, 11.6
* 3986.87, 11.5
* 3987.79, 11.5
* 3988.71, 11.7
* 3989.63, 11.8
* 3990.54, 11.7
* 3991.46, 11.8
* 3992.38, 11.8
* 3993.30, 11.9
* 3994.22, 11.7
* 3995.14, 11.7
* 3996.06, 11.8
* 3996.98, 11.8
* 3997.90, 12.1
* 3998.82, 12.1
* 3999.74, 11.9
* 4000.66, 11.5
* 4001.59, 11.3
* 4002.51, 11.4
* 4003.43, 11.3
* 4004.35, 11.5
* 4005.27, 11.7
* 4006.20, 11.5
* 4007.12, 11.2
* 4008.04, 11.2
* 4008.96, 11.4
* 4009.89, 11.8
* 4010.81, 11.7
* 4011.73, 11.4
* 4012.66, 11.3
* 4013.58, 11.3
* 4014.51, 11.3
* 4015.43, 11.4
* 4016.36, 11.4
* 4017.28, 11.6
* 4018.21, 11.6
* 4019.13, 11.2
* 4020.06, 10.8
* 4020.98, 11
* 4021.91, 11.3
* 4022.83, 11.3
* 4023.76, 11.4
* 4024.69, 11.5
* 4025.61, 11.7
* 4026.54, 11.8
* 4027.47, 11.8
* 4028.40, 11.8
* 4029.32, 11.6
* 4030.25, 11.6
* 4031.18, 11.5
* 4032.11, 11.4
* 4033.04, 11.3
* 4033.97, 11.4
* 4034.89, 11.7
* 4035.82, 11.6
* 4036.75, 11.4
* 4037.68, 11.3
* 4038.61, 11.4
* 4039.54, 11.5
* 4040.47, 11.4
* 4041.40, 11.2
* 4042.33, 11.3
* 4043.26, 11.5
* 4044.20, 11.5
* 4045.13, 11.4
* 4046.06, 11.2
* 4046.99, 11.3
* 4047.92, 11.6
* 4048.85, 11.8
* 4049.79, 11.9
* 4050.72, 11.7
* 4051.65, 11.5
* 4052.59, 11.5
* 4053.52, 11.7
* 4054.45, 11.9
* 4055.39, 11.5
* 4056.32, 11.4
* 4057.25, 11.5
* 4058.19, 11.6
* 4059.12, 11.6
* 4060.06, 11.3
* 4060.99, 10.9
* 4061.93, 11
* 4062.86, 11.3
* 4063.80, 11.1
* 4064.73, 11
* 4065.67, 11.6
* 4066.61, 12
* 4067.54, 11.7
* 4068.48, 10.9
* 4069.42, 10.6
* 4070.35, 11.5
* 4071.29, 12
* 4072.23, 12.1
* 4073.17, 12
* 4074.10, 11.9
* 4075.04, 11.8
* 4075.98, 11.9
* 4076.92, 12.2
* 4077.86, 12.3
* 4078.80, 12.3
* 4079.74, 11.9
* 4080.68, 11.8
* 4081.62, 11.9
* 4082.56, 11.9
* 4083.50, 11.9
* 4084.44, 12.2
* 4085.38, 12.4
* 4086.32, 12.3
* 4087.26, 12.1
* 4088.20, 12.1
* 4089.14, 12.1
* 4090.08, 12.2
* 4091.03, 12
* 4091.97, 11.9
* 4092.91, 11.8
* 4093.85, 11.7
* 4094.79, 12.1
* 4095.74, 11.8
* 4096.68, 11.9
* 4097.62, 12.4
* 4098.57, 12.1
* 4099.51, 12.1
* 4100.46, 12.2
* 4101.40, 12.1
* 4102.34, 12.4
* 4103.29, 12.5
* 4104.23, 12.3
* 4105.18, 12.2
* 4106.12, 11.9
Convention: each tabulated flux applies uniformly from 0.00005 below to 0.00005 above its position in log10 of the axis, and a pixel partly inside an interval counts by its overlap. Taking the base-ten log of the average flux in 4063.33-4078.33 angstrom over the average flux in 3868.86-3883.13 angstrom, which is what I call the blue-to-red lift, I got -0.050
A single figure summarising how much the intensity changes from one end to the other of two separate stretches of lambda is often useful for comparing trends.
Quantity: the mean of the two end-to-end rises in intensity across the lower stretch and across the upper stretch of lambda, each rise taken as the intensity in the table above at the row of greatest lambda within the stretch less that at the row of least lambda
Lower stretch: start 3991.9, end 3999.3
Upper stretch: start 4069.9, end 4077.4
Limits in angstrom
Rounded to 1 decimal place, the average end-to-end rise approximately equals 0.5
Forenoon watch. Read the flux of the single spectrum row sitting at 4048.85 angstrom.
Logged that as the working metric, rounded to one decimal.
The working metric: 11.8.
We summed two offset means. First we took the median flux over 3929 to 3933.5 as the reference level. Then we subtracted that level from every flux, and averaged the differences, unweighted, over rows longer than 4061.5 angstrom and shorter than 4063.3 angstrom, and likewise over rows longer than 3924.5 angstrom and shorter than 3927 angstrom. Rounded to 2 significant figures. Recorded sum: -1.1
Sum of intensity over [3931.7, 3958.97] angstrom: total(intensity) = 369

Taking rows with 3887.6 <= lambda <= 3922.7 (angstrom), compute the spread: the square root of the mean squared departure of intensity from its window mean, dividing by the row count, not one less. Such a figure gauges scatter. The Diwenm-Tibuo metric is 0.48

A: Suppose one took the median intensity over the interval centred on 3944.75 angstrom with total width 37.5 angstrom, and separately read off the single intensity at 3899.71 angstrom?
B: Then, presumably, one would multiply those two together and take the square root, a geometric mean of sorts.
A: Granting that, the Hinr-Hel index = 12.0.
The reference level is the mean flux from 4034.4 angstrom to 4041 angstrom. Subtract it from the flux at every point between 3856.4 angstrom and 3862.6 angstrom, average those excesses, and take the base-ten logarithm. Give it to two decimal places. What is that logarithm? 0.15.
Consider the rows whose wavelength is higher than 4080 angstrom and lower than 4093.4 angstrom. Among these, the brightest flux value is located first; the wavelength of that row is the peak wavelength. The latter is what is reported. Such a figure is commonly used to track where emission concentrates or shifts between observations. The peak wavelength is 4085.38 angstrom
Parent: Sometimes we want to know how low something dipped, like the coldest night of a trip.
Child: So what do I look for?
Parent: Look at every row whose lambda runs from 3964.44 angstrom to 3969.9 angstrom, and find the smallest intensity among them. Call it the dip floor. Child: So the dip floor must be 12.3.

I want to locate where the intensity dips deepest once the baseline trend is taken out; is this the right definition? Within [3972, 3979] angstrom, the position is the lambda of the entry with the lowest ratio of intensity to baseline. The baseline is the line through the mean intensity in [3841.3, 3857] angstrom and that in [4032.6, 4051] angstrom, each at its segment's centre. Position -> 3976.79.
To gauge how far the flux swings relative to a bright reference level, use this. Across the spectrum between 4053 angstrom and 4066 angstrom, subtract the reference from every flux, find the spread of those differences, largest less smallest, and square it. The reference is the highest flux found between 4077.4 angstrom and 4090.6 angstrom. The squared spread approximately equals 1.00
